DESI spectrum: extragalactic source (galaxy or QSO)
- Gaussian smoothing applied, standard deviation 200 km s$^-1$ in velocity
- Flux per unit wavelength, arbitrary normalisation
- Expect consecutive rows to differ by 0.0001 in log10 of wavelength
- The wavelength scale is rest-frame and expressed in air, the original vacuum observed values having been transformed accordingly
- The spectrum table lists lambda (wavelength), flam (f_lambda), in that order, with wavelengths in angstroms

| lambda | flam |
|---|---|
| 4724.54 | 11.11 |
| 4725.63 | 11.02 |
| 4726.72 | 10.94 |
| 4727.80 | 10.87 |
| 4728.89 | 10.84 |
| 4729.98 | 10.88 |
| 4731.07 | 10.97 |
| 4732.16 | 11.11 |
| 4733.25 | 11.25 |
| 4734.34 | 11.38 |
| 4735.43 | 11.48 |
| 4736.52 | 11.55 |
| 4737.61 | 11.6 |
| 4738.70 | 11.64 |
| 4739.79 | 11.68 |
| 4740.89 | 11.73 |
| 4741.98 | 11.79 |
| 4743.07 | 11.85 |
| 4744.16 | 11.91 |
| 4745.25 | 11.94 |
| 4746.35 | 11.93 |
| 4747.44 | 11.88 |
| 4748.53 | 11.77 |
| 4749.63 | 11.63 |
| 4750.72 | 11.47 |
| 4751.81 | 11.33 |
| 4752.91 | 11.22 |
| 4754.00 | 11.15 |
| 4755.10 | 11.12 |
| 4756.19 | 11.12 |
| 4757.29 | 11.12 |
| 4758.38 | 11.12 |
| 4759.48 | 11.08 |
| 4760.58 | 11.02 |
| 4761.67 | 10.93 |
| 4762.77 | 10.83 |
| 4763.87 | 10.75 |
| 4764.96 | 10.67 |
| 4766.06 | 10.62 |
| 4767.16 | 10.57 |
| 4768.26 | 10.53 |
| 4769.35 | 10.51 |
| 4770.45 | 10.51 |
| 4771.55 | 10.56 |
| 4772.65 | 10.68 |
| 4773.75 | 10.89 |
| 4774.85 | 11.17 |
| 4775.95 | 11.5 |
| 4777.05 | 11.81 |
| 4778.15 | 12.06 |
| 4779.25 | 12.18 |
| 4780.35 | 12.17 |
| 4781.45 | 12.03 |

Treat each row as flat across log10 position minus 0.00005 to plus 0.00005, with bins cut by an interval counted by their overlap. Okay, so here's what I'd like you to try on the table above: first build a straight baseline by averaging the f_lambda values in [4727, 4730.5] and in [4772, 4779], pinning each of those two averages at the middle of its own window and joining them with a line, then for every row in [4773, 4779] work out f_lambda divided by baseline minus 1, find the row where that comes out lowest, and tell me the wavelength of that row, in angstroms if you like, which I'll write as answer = 4773.75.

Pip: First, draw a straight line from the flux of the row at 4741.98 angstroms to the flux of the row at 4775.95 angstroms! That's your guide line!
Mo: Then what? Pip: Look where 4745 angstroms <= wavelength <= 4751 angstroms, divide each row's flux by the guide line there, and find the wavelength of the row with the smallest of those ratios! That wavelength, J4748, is 4750.72 angstroms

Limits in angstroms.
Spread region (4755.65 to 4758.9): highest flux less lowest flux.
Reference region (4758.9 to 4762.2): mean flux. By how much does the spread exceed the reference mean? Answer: -11.0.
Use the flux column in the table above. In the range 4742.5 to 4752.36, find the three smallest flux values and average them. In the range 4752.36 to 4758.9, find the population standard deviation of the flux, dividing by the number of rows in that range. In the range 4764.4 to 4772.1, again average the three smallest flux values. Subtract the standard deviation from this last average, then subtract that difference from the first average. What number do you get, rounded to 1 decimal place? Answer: 1.0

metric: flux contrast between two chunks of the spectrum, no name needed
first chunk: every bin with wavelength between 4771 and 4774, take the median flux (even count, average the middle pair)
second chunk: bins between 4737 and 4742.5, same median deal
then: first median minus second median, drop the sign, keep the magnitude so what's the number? 1.0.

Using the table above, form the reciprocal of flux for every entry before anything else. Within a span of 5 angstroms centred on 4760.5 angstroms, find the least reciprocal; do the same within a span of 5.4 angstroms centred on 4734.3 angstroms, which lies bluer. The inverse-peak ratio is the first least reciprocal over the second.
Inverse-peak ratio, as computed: 1.04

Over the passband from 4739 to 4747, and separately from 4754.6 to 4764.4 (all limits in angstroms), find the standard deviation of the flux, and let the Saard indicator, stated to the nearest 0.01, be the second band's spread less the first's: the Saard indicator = 0.04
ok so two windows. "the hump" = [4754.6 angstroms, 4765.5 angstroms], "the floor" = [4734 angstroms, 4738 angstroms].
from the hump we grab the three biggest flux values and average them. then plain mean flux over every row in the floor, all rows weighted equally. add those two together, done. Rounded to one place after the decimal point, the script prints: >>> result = 22.6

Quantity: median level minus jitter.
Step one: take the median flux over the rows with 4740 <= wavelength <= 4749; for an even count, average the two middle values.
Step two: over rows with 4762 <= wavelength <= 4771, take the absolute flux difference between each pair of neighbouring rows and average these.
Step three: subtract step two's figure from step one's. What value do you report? 11.82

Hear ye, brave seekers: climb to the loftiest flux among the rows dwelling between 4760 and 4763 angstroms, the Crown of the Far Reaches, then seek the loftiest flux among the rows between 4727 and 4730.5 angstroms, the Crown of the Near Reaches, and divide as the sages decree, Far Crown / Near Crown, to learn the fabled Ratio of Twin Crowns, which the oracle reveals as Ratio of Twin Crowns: 1.01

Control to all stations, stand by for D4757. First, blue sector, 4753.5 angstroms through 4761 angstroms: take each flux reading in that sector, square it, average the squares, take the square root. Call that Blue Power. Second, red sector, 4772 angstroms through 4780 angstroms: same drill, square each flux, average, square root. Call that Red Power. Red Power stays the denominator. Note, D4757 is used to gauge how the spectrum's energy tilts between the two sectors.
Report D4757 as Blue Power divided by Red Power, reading 0.97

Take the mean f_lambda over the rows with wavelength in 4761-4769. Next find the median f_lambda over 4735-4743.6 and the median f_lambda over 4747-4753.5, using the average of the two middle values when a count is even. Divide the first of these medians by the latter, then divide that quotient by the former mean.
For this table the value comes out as 0.094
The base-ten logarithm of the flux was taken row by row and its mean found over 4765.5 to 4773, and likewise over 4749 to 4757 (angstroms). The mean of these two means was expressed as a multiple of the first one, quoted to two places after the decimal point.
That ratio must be 1.01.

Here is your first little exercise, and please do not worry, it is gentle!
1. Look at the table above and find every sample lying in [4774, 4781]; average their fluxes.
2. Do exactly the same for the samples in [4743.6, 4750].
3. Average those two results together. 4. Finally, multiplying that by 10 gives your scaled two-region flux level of 118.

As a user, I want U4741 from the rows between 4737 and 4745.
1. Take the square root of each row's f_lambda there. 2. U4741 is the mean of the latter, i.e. 3.43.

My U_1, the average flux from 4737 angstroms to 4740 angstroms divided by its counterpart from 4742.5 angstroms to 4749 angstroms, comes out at 0.98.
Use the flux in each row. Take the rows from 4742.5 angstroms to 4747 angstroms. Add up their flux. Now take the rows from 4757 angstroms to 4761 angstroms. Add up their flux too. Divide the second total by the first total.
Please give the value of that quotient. 0.93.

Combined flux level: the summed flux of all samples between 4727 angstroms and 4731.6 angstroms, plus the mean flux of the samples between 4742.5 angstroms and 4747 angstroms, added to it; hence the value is 55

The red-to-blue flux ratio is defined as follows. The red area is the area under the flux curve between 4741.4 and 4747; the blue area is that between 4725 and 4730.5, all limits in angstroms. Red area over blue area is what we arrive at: 1.1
